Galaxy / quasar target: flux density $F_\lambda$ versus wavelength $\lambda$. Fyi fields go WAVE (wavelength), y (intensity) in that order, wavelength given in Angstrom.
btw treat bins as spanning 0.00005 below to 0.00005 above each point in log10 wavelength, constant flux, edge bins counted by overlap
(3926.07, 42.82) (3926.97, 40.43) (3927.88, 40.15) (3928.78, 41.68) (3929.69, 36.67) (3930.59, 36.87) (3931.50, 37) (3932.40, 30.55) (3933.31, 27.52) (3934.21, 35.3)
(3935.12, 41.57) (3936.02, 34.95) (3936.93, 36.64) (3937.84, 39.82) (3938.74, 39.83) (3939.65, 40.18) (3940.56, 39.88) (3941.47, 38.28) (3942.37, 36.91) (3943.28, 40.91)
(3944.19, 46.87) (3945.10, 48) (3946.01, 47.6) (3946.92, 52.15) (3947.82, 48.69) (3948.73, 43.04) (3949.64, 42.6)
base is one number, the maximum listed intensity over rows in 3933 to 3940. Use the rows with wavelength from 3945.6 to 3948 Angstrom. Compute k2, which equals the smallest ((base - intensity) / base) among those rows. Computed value -0.25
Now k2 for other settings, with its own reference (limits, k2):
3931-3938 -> 0.00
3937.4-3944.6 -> -0.13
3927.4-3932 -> 0.00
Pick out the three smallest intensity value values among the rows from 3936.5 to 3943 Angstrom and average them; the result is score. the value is 37.3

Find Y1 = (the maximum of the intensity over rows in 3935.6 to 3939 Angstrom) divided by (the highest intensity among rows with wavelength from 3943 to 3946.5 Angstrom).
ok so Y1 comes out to 0.8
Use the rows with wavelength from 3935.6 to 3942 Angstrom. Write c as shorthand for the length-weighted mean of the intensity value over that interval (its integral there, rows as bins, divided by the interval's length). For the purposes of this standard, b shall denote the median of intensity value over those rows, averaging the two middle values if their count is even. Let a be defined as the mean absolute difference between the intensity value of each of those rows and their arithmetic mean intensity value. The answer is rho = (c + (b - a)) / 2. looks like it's 38.4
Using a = 1.6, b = 40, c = 39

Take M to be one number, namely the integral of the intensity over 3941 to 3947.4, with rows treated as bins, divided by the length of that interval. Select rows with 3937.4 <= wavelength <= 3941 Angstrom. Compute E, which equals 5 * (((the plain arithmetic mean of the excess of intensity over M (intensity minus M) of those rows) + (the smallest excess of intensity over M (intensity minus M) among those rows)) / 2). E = -23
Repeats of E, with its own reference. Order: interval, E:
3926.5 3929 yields -20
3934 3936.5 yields -42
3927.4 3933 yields -53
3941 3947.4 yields -19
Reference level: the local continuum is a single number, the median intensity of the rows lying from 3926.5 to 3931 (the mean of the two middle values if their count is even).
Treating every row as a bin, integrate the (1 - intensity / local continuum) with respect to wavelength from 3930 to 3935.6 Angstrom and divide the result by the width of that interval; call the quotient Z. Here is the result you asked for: 0.132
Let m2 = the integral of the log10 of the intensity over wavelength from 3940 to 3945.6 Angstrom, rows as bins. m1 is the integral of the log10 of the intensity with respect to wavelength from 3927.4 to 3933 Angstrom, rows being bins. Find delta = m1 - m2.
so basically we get -0.31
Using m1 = 8.75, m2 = 9.06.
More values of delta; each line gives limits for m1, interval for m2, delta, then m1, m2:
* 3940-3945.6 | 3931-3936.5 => 0.62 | 9.06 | 8.44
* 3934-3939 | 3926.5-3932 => -0.83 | 7.90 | 8.74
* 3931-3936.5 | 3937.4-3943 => -0.49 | 8.44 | 8.93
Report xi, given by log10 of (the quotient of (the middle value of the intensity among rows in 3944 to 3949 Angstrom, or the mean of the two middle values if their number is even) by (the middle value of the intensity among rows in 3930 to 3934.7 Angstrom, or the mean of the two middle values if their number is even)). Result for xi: 0.132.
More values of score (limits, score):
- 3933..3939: 32.6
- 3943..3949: 43.6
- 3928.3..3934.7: 31.1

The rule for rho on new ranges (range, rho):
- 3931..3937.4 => 33.4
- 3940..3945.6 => 39.2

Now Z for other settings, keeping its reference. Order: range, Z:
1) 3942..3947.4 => -0.135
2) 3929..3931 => 0.070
